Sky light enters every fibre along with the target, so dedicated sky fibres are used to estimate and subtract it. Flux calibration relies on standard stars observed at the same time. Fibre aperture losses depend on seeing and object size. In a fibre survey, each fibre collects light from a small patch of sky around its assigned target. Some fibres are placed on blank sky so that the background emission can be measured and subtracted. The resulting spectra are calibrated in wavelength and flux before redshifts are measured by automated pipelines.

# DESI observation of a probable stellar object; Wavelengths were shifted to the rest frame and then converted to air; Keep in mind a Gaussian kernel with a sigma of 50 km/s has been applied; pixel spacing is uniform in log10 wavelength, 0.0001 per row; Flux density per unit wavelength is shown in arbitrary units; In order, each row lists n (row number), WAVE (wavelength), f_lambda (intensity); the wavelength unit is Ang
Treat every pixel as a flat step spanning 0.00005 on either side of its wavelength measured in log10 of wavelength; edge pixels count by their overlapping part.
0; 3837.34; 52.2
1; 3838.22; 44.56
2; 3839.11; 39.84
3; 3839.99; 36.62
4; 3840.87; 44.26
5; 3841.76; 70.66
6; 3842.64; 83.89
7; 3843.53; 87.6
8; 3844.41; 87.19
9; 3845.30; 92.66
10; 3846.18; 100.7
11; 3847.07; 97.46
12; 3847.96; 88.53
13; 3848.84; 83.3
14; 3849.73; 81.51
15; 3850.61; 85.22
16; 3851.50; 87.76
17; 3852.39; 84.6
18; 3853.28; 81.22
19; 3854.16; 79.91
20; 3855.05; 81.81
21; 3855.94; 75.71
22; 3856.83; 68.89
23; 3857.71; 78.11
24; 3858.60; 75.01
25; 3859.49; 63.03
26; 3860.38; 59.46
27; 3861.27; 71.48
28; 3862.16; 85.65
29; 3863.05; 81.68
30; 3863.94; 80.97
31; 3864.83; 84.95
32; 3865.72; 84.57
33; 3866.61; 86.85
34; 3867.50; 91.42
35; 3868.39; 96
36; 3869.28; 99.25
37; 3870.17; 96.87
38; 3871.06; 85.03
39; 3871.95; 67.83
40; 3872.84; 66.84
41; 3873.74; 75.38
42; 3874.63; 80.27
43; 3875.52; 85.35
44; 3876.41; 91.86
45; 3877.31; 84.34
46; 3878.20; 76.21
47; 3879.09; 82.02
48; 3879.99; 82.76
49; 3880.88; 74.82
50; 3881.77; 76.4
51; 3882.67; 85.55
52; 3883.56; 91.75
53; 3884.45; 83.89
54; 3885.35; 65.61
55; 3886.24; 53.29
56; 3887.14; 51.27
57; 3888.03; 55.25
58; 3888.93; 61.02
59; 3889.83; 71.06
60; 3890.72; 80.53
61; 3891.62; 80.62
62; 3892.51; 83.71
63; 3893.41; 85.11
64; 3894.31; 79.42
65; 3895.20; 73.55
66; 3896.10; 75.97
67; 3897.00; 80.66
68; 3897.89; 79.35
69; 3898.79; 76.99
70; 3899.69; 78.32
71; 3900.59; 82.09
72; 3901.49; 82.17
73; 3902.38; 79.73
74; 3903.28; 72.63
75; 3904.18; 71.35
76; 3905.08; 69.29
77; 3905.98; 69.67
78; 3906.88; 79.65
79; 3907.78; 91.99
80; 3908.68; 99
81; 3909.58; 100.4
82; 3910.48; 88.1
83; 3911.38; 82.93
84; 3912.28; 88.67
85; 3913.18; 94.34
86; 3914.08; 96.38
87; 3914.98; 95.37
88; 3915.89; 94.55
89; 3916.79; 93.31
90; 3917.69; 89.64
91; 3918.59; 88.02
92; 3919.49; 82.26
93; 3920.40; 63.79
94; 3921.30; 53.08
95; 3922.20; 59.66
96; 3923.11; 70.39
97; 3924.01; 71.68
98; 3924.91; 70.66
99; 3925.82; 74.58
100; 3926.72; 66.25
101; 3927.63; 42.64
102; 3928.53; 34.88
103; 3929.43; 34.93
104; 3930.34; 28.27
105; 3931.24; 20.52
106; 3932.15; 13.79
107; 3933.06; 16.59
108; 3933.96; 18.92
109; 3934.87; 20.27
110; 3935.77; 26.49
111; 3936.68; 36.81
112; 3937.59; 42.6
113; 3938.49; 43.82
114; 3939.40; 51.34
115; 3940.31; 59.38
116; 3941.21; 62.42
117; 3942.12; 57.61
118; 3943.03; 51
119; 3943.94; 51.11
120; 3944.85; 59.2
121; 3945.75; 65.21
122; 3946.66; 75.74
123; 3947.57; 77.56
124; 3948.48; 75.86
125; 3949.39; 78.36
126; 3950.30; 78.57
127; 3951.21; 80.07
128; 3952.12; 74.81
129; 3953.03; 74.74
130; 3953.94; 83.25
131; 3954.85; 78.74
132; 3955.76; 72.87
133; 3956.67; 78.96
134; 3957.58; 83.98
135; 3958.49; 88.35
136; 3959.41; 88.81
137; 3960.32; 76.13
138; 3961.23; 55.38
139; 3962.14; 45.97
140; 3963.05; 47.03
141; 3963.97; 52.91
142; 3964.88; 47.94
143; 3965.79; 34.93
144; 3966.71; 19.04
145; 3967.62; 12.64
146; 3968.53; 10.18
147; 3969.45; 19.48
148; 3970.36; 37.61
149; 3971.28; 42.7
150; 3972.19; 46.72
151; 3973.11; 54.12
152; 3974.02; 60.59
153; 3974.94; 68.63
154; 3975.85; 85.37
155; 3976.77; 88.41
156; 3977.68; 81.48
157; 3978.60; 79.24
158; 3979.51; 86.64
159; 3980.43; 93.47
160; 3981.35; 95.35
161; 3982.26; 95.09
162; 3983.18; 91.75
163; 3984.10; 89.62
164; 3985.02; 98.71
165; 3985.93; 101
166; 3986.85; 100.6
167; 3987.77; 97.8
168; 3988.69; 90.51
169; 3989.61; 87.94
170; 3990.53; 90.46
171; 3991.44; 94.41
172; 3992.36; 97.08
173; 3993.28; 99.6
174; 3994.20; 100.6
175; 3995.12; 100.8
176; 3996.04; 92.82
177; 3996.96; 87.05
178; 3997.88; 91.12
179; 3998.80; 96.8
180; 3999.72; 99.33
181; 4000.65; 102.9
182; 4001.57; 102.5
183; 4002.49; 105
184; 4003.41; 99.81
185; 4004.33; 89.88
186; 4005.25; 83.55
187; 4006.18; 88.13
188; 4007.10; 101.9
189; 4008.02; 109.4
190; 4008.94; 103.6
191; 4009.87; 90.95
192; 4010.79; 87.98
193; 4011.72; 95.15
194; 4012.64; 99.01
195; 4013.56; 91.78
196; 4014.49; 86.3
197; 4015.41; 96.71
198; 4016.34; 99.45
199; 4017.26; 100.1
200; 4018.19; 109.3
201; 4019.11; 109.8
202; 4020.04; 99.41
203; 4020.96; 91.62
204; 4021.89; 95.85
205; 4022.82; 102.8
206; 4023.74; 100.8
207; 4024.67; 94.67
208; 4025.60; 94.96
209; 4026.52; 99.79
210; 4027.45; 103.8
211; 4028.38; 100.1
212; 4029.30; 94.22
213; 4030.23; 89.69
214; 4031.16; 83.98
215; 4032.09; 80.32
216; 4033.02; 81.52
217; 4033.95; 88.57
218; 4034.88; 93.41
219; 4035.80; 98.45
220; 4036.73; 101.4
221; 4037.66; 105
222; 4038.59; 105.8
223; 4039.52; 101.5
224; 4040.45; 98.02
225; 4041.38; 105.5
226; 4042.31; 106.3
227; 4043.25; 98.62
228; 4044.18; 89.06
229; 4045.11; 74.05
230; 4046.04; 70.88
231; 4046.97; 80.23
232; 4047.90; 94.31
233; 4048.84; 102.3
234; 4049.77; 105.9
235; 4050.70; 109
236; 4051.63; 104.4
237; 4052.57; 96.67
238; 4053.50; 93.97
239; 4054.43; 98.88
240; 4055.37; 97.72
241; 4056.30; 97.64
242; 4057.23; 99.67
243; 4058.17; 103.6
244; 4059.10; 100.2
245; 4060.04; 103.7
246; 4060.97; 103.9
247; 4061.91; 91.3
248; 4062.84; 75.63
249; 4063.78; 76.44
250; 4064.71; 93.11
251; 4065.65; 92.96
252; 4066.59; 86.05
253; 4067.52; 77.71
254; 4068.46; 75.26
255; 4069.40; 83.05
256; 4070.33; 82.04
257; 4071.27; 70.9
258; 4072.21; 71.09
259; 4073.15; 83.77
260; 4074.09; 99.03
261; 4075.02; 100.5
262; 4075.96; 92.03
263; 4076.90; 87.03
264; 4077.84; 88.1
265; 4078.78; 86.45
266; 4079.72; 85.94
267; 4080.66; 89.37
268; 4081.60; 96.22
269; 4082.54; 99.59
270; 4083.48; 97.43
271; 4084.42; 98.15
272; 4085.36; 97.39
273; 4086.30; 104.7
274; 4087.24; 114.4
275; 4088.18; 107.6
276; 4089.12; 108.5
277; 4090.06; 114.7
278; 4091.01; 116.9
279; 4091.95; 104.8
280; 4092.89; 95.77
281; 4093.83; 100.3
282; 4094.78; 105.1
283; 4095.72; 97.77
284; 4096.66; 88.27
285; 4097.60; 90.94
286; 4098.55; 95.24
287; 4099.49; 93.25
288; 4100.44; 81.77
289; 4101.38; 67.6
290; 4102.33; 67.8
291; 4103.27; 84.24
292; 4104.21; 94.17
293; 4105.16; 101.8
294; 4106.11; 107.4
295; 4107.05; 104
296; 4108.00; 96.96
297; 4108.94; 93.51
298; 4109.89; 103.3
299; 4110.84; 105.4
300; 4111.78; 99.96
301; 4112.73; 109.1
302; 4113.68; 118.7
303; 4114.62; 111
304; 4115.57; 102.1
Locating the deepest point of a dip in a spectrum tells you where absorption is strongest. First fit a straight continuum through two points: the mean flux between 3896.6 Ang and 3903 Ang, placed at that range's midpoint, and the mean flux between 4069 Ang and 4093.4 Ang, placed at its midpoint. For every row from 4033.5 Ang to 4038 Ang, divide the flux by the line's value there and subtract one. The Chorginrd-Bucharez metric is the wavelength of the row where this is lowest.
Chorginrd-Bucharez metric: 4033.95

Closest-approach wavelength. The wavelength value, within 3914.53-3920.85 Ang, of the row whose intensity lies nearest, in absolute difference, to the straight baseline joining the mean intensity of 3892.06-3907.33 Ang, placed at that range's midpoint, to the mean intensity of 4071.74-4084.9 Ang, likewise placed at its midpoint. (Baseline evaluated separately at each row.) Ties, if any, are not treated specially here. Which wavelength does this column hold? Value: 3919.49 Ang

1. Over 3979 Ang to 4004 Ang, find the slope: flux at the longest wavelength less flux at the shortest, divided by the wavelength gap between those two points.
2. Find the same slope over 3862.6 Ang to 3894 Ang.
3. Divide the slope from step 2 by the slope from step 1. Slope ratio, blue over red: 0.2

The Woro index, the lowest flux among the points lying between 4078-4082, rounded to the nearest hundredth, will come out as 85.94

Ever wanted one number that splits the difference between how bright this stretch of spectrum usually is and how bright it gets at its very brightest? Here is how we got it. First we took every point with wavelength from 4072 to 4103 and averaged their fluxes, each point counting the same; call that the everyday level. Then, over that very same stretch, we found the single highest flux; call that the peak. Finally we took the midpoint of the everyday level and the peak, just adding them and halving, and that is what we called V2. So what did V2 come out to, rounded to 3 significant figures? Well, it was 106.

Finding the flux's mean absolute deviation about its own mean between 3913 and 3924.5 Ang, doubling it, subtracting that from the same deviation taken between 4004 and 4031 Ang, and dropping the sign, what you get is 21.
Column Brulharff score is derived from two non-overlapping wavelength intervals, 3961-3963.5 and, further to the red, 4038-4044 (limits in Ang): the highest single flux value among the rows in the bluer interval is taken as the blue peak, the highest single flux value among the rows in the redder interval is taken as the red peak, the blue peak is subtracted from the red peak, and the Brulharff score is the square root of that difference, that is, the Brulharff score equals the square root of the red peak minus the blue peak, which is 7.1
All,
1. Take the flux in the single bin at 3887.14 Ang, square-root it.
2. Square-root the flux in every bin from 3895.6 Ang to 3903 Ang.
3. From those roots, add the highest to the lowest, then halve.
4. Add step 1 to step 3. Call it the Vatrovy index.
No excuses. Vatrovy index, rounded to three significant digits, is 16.1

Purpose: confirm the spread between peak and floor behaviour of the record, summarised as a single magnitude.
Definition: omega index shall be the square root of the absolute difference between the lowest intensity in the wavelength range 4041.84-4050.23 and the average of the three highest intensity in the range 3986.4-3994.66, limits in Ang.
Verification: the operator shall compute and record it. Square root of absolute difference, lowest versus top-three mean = 5.4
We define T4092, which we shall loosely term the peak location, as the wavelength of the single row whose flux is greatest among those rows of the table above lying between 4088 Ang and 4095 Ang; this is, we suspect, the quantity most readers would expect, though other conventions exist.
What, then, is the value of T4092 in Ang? 4091.01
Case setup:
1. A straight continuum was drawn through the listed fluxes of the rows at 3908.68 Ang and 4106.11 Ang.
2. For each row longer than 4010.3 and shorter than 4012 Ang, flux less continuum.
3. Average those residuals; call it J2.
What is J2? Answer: -12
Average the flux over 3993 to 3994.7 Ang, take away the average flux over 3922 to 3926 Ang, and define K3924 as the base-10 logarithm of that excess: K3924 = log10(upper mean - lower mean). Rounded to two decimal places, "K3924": 1.49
